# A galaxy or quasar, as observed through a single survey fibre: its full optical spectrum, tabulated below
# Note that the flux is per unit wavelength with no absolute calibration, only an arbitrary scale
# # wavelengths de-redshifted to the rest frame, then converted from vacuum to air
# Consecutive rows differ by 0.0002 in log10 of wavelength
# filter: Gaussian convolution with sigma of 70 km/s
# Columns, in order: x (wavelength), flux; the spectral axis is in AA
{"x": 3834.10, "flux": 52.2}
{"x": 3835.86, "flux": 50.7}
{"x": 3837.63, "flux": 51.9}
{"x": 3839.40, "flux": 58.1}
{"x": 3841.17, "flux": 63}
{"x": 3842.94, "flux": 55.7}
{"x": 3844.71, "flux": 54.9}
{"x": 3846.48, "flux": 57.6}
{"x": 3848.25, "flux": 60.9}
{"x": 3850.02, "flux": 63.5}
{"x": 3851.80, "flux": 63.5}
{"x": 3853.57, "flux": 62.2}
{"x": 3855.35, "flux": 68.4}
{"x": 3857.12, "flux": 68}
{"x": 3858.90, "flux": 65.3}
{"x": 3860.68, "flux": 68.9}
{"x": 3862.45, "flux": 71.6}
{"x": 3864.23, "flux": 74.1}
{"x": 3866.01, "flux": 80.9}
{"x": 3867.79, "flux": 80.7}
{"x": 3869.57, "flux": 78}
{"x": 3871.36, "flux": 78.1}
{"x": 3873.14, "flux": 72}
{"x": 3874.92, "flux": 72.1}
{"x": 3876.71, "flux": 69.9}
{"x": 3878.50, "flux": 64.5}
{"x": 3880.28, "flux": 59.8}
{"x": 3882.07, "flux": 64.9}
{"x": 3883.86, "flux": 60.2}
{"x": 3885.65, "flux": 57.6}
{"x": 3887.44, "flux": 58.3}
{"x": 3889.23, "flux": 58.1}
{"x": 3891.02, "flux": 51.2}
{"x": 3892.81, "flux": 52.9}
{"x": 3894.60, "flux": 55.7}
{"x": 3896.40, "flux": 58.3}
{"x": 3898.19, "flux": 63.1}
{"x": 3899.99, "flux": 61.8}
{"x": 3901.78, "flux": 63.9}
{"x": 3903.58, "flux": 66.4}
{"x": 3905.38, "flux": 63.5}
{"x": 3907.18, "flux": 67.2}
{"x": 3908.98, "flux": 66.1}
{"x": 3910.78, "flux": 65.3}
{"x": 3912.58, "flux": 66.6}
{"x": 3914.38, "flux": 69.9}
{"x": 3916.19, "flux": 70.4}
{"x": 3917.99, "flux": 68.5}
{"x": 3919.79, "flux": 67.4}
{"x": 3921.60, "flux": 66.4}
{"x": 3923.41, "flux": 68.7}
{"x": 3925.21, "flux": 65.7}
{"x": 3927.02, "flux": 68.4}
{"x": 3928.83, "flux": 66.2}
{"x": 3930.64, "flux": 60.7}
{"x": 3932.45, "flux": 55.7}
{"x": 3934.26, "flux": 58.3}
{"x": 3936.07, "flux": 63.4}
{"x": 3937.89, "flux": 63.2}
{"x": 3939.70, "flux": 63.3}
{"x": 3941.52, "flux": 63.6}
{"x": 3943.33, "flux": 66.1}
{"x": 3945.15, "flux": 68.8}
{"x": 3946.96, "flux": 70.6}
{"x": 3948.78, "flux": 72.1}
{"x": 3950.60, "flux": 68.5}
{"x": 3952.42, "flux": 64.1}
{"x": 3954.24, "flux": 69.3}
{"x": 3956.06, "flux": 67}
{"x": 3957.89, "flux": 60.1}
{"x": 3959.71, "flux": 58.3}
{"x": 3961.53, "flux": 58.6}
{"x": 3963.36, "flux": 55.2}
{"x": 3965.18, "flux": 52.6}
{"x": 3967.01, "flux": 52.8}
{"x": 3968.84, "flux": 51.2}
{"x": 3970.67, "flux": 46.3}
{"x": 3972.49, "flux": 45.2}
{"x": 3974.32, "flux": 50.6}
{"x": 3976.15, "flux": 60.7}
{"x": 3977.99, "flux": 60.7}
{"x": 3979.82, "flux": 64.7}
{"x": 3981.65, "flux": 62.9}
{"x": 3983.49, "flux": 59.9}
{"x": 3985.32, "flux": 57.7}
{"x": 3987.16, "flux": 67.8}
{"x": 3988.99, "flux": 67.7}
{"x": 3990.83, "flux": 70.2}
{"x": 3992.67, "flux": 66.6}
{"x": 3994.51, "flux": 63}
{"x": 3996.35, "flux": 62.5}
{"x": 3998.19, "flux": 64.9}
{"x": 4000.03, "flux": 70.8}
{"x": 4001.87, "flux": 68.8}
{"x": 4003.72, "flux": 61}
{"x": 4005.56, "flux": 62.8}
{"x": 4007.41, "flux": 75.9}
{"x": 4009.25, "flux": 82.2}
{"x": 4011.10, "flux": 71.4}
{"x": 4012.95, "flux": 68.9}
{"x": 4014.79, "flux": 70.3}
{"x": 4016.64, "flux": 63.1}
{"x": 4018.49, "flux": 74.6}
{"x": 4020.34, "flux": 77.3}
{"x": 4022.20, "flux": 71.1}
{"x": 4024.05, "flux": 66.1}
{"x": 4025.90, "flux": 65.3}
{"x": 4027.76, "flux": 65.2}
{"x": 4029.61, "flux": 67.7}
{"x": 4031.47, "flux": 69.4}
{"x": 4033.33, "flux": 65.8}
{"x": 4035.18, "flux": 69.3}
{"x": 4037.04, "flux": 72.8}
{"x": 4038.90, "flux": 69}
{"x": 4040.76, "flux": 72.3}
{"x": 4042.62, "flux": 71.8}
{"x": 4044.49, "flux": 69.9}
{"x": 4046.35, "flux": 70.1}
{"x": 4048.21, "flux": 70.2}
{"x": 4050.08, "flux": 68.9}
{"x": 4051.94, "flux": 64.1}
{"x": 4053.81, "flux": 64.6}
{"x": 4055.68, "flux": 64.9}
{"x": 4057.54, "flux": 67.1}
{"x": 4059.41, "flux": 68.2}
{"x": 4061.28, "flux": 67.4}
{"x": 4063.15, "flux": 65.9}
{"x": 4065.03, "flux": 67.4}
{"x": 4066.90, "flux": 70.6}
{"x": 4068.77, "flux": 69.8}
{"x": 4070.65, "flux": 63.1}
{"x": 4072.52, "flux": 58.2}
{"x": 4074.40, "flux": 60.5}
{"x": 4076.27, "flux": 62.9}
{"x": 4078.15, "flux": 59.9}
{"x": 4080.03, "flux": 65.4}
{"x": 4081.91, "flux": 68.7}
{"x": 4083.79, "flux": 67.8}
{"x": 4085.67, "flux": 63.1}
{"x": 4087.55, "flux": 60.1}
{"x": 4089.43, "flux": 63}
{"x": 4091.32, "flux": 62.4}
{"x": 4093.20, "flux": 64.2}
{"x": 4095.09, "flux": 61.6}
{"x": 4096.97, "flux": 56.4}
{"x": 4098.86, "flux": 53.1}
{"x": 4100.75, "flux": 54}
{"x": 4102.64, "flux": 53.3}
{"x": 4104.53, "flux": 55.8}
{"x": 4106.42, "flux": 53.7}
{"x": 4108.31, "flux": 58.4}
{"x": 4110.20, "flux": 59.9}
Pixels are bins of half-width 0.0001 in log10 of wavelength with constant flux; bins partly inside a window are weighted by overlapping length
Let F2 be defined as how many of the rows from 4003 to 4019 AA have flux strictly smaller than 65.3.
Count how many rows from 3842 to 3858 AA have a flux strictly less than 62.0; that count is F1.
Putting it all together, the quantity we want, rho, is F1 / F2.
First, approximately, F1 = 4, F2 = 3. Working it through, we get 1.33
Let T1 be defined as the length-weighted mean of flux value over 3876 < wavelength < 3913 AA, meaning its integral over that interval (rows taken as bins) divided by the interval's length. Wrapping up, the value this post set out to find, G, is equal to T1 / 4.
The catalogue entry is 15.4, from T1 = 62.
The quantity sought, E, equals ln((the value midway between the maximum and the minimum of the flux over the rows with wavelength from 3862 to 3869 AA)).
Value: 4.33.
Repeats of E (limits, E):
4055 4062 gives 4.20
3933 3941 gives 4.11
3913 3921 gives 4.23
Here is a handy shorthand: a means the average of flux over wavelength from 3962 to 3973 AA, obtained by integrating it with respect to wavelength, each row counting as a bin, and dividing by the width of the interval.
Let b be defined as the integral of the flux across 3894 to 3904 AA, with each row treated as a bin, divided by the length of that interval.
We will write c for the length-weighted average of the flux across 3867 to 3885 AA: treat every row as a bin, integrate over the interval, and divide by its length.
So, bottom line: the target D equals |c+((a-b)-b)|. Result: 2.1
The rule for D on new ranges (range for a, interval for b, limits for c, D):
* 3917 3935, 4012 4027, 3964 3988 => 18.0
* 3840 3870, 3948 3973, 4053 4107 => 11.6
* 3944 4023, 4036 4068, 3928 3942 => 11.2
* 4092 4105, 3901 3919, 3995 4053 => 7.5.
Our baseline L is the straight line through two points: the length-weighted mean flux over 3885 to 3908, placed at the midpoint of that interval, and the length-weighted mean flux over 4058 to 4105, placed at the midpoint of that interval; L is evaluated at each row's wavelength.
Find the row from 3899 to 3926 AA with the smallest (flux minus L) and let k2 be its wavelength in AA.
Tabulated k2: 3899.99 AA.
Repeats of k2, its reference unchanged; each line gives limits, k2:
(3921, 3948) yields 3932.45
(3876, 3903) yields 3891.02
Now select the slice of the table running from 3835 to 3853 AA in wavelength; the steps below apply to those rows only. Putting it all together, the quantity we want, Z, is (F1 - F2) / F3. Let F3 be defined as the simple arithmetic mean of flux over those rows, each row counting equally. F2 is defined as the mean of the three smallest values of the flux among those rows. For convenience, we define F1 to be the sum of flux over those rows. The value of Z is 9.1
